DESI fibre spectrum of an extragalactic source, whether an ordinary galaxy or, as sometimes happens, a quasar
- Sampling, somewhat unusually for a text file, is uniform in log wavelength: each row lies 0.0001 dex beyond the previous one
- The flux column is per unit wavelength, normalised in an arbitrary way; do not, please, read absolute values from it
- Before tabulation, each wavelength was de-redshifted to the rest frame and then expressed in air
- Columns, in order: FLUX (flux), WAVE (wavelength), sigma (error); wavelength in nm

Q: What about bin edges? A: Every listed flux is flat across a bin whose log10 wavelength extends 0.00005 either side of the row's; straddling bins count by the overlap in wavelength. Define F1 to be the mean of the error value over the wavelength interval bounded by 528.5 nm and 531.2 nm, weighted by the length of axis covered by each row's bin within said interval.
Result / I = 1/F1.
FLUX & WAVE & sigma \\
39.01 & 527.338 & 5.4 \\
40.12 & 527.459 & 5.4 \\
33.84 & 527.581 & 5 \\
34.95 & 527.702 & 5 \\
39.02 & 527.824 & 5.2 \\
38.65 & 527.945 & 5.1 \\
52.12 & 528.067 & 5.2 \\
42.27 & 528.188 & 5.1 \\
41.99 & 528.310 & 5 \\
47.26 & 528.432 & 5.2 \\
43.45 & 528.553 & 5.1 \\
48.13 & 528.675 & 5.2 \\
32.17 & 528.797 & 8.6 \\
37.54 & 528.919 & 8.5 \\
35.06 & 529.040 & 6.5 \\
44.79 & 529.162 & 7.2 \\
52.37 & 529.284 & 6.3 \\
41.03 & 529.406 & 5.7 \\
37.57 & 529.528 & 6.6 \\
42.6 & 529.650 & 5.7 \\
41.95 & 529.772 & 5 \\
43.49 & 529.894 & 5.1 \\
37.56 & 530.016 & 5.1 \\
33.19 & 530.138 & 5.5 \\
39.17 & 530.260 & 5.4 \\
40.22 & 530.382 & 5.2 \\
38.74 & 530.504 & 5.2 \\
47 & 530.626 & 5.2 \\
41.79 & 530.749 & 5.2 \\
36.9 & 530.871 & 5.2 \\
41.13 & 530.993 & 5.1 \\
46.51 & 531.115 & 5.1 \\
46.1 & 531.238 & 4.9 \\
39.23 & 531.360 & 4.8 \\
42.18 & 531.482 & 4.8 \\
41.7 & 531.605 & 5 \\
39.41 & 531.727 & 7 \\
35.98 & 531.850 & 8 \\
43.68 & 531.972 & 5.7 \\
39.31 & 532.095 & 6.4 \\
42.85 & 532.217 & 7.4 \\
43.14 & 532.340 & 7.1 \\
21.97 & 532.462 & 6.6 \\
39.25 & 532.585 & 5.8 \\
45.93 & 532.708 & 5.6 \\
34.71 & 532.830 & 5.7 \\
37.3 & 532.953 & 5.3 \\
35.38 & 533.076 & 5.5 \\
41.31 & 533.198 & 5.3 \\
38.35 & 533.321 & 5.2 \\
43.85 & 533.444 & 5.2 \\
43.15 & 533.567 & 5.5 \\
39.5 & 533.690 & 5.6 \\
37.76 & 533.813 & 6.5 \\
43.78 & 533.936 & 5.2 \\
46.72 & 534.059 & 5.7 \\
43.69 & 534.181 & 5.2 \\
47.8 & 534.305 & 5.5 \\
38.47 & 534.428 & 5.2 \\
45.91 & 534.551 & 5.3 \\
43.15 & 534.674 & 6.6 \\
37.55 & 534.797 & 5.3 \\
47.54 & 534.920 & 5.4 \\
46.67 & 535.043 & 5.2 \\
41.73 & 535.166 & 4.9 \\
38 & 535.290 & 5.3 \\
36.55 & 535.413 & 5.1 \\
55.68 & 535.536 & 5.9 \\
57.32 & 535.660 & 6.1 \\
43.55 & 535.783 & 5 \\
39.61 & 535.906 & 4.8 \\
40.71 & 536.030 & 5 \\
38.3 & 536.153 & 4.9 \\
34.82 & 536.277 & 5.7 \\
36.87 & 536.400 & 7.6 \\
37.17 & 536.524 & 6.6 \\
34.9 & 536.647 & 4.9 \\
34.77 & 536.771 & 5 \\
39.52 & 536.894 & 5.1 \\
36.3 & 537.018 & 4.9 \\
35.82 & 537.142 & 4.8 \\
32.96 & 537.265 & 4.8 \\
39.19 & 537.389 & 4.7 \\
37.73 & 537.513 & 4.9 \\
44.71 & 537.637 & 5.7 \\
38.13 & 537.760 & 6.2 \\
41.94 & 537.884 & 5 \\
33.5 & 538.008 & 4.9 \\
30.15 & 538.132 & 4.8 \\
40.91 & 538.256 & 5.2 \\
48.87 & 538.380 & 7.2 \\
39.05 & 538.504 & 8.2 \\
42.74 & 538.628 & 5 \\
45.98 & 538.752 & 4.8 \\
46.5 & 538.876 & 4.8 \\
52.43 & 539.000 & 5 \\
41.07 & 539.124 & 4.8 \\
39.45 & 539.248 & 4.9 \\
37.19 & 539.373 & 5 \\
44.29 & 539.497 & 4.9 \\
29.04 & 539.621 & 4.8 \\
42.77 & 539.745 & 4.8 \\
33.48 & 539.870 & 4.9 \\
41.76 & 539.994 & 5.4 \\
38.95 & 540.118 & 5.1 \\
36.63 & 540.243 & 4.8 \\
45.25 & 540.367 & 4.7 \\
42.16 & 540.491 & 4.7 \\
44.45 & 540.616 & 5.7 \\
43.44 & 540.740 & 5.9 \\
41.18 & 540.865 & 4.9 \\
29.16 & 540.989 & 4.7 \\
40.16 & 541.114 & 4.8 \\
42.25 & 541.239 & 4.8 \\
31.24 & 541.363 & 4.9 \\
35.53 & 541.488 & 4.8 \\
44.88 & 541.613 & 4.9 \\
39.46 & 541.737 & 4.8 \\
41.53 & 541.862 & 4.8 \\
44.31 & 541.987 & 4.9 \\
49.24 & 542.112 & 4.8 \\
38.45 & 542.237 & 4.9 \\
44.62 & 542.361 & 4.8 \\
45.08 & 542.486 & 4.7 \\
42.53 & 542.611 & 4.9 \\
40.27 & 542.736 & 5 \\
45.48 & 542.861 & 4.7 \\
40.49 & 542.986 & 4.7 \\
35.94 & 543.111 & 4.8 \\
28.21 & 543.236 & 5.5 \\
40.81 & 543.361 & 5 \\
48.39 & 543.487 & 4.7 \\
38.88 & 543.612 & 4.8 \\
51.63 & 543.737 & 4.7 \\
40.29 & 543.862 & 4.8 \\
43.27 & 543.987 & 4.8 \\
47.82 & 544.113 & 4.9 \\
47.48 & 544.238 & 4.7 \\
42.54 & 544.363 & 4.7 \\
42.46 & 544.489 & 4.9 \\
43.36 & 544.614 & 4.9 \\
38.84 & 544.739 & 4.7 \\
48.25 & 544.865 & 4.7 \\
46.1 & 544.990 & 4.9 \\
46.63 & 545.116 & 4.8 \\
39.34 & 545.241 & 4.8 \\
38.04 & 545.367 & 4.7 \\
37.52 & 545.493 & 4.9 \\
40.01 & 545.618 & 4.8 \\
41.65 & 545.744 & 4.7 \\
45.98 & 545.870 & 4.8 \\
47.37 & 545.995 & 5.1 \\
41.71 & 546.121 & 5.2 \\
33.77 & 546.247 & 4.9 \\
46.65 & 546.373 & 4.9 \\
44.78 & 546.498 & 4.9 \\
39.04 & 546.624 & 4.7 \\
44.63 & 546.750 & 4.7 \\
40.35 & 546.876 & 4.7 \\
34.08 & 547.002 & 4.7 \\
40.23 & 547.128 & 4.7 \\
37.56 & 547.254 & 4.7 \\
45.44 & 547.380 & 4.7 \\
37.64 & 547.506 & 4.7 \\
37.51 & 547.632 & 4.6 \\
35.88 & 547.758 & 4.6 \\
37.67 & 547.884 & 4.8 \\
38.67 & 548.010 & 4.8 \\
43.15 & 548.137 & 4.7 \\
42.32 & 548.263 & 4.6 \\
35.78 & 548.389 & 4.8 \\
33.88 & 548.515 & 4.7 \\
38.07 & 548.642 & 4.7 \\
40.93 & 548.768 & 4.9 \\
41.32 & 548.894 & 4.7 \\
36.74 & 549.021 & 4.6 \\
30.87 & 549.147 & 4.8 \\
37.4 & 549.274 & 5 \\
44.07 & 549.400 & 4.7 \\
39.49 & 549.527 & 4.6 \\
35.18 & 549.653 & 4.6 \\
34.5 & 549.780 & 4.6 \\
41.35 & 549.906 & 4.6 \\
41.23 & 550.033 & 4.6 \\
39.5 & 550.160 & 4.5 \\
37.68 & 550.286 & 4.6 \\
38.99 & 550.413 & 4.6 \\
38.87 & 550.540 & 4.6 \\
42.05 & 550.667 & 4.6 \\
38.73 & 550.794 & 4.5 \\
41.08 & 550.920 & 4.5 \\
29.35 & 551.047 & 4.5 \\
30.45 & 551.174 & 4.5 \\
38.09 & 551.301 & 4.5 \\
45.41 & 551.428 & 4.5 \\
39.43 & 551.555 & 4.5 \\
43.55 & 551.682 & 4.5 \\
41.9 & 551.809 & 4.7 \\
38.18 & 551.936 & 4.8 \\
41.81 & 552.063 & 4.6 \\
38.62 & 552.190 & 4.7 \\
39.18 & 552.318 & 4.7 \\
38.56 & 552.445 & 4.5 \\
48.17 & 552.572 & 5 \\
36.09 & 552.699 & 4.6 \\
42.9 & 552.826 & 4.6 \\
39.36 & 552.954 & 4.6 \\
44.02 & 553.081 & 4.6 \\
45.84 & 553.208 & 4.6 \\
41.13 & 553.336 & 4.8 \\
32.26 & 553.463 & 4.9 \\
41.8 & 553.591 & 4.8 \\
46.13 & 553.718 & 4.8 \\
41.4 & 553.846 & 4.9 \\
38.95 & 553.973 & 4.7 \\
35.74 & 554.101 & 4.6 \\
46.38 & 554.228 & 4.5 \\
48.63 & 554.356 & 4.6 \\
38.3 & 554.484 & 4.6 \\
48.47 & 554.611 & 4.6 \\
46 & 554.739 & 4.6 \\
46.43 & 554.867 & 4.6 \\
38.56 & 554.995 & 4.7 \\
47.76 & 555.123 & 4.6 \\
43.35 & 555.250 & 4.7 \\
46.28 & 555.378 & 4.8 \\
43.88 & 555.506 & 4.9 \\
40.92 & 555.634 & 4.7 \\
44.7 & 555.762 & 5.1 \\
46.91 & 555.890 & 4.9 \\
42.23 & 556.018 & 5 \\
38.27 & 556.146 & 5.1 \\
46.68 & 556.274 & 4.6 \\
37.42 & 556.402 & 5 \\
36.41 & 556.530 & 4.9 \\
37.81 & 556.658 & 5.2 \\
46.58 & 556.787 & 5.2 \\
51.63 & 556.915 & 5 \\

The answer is 0.173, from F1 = 5.8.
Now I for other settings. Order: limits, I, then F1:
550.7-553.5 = 0.216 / 4.6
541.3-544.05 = 0.206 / 4.9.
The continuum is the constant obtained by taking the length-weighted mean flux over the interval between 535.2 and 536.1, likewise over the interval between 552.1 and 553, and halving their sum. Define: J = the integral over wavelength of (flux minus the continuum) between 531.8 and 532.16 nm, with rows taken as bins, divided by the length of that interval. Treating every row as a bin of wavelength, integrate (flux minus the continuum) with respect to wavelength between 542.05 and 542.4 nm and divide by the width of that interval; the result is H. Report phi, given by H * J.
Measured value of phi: -4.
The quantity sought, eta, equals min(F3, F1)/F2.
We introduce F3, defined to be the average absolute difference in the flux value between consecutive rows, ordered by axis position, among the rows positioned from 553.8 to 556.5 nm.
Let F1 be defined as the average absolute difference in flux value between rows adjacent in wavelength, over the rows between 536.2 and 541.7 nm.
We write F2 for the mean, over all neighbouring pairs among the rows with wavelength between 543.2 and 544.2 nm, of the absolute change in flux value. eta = 0.59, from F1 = 5.5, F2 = 8.8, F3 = 5.2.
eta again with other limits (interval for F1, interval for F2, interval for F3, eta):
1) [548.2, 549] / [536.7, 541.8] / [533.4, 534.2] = 0.51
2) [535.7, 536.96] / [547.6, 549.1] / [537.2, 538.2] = 0.83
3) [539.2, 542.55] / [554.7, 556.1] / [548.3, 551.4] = 0.89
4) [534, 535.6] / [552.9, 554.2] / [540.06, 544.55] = 1.14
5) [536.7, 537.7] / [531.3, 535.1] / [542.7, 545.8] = 0.70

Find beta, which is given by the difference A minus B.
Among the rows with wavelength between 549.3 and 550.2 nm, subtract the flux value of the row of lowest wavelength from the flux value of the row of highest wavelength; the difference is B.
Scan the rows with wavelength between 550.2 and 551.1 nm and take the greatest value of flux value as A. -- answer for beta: 47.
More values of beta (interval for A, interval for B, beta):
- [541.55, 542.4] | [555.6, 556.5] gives 53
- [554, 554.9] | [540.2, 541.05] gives 56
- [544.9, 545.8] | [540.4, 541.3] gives 47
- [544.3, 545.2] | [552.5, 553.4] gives 55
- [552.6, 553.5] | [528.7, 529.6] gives 40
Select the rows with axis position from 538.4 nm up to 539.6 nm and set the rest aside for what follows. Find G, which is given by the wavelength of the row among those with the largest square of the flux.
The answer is 539.000 nm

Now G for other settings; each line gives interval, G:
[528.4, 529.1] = 528.675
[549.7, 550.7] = 550.667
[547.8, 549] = 548.137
